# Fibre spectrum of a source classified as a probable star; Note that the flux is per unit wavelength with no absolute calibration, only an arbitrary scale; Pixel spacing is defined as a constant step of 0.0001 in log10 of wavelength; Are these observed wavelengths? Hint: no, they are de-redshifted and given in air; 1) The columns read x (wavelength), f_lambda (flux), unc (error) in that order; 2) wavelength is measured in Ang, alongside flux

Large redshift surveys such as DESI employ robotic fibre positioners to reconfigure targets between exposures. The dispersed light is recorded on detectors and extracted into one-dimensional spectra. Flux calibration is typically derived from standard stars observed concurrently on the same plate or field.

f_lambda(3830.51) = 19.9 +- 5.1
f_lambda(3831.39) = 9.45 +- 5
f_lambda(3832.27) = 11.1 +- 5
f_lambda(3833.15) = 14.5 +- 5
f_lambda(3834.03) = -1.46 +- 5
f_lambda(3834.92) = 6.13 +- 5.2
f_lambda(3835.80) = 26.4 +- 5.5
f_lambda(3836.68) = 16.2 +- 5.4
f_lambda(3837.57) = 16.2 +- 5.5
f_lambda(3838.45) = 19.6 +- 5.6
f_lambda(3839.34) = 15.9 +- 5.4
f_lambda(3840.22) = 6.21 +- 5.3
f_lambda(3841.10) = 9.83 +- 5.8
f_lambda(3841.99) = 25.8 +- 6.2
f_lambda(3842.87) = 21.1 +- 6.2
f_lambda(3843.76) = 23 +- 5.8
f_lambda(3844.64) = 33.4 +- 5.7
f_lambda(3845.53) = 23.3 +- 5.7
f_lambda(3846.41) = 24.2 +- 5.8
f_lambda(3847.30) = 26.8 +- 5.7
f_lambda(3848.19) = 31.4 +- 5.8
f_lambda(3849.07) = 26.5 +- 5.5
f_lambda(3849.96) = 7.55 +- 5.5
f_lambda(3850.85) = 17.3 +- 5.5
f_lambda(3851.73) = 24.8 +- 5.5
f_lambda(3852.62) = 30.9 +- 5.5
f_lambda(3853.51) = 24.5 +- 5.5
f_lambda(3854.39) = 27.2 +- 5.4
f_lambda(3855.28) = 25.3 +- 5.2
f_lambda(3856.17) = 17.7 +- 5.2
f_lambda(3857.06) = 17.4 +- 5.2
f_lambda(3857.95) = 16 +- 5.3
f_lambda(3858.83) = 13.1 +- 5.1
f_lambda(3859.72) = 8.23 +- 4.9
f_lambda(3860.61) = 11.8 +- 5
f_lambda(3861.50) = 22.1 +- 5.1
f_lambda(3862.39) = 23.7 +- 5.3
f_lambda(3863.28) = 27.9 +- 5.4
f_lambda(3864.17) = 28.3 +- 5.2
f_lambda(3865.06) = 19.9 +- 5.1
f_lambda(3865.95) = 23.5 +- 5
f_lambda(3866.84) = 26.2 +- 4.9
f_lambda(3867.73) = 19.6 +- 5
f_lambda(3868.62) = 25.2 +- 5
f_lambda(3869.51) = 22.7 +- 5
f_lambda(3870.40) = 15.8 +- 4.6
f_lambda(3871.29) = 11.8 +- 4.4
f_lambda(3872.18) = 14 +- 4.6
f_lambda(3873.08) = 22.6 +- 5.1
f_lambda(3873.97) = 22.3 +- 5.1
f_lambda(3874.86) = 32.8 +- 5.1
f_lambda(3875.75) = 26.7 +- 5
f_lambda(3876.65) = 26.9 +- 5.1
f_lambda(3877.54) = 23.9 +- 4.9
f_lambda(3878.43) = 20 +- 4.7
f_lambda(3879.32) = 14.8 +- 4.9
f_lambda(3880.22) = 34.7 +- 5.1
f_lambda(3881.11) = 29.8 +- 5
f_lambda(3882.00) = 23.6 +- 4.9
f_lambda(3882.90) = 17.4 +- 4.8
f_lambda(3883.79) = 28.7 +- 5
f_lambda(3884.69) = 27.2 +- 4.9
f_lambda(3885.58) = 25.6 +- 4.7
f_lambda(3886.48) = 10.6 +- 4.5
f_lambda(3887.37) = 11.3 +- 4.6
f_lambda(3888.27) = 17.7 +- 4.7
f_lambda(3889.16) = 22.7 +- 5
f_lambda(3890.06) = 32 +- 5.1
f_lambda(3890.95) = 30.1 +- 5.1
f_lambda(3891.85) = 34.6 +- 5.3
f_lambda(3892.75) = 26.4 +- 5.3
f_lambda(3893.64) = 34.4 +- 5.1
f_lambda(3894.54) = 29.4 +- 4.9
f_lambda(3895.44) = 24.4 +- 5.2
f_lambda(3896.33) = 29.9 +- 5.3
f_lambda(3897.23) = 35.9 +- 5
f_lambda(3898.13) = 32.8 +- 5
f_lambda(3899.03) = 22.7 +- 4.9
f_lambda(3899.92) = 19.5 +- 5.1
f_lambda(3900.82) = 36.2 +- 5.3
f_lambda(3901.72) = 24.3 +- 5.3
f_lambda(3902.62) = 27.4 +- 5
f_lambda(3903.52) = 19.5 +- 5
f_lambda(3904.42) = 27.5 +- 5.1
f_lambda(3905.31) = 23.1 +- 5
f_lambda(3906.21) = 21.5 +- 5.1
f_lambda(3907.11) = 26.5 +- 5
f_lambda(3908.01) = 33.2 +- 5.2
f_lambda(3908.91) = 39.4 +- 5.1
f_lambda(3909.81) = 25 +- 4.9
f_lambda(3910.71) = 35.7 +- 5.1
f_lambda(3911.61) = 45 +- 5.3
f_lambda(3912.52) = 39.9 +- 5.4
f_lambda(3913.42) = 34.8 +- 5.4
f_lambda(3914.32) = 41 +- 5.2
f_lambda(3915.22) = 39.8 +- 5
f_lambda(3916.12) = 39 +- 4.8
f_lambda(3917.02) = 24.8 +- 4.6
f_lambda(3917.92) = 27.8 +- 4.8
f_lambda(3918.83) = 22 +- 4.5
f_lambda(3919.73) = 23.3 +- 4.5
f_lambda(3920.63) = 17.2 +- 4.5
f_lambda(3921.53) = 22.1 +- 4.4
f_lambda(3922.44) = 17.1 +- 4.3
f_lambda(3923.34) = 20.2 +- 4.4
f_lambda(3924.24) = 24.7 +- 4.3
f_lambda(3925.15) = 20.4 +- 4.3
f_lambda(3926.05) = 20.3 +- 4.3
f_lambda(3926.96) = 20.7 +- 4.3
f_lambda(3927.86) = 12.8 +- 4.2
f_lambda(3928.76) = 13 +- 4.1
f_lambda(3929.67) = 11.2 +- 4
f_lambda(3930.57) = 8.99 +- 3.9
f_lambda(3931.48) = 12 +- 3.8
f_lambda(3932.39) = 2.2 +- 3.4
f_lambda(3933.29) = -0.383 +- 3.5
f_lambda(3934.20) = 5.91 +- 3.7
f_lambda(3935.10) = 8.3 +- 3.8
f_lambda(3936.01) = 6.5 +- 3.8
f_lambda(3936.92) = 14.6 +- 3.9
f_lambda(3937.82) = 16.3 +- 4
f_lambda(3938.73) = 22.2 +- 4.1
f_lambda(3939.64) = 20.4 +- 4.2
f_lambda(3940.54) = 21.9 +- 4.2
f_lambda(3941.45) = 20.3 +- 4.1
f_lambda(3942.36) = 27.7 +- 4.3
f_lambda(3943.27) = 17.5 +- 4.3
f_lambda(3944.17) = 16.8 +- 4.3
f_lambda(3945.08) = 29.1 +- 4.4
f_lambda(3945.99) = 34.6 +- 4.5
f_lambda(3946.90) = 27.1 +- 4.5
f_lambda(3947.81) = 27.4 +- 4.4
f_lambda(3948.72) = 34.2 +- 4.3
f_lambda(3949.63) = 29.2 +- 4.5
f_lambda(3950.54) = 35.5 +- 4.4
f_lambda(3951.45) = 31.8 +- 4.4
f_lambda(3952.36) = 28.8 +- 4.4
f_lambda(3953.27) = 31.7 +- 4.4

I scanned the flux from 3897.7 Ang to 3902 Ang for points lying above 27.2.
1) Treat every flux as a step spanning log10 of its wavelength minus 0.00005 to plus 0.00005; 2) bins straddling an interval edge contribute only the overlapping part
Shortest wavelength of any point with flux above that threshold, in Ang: 3898.13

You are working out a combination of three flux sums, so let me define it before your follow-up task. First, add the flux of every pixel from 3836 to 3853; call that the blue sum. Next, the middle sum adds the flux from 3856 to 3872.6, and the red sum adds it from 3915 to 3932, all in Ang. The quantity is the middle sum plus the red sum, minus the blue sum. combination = 362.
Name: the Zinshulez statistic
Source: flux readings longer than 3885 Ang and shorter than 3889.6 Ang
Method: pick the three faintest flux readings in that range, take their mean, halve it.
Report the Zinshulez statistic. 6.6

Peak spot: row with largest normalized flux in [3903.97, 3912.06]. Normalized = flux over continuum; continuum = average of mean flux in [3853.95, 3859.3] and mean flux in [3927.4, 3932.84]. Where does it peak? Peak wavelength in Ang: 3911.61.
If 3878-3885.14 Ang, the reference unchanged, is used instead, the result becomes 3880.22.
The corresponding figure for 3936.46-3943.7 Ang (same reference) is 3942.36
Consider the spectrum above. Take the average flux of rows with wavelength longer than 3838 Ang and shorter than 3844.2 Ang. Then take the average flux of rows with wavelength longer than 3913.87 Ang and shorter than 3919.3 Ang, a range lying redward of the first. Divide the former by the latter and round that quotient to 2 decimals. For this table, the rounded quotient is 0.54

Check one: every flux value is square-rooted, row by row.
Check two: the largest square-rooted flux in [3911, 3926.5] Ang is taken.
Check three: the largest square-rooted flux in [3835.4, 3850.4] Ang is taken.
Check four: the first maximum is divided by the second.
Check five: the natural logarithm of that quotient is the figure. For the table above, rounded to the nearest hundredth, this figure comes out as 0.15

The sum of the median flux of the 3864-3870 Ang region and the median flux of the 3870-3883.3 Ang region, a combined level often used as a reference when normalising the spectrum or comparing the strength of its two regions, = 46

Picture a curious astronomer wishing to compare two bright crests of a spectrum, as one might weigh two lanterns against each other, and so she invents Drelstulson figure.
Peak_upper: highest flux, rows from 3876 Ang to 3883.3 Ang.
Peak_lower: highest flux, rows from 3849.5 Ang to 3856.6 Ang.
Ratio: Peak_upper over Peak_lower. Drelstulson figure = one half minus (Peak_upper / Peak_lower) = -0.6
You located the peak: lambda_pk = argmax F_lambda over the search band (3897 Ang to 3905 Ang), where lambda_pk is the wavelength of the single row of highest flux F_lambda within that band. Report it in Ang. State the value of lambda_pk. 3900.82 Ang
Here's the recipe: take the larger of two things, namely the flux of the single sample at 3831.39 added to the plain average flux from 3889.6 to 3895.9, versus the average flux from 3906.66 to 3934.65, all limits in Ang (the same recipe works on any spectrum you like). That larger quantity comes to 40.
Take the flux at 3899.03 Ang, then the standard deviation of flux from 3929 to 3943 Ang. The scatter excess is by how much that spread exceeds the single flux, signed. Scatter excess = -15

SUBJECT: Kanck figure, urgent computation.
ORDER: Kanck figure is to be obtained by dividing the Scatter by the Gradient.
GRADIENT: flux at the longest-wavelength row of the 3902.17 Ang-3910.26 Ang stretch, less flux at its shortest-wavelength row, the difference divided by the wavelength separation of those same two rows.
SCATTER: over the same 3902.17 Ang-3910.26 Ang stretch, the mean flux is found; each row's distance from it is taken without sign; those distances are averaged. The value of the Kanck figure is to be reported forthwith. -13.0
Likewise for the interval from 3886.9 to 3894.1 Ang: 1.8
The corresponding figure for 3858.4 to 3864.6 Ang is 2.5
